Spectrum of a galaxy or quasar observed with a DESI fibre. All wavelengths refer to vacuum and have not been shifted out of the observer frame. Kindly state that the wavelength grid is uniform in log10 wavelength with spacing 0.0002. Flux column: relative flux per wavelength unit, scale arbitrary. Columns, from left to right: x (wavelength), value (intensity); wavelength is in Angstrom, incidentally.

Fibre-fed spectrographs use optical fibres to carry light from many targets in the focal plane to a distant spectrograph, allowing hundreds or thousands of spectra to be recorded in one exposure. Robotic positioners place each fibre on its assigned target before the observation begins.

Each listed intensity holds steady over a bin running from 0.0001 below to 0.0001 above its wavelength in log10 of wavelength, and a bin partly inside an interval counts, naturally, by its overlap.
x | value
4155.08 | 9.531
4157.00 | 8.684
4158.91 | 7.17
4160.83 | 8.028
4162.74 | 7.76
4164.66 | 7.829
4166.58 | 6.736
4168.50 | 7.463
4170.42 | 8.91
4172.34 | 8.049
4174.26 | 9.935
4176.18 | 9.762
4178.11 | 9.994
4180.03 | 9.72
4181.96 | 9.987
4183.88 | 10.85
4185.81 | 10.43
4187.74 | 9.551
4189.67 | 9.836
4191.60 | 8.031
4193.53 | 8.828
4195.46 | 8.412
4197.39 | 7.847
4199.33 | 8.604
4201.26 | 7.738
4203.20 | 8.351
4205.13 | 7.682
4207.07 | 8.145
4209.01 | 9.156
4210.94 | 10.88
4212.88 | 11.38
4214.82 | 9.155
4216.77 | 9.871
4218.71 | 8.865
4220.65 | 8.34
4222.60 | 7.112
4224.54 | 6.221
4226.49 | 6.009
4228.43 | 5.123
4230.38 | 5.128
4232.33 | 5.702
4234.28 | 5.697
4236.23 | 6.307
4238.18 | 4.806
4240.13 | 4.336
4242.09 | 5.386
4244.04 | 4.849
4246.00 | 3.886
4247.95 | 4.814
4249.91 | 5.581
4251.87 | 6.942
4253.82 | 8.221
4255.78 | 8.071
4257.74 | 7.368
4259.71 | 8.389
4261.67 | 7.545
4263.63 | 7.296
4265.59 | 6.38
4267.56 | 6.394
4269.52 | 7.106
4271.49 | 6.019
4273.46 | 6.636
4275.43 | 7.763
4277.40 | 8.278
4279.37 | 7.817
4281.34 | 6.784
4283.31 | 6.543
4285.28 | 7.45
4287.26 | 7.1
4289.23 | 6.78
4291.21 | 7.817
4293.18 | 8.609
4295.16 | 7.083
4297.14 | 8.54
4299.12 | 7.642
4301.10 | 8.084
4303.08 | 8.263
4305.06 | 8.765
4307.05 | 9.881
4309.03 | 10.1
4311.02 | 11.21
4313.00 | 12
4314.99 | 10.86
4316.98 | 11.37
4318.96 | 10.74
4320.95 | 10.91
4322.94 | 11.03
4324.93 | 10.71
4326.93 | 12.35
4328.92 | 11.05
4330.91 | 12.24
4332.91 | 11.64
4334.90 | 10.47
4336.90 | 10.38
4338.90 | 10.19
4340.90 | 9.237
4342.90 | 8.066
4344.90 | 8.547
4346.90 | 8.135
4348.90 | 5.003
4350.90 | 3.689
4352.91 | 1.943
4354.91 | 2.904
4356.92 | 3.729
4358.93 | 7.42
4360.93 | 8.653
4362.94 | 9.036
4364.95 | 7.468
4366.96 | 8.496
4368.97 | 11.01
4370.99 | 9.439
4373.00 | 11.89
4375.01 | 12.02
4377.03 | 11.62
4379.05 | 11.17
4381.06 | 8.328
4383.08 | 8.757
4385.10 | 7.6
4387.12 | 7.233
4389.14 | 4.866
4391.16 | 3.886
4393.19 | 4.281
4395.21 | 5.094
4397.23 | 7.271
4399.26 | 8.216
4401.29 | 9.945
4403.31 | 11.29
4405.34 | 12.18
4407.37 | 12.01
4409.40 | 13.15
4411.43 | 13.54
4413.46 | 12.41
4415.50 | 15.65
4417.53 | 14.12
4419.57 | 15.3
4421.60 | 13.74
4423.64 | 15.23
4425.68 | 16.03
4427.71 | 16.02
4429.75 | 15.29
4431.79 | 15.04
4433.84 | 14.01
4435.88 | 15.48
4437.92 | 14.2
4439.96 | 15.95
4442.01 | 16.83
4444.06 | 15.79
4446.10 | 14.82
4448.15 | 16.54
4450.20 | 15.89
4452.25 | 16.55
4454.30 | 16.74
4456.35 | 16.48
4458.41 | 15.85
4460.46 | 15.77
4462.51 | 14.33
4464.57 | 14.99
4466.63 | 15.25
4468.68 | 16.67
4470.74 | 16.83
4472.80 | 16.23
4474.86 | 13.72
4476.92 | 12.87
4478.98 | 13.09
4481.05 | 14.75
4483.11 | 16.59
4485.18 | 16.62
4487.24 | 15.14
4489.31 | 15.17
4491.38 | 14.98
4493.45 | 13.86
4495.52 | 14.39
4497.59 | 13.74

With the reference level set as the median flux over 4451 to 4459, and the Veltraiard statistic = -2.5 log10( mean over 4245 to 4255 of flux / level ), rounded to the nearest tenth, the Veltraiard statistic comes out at 1.1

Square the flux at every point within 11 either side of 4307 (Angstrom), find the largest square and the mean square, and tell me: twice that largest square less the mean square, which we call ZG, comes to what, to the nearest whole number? 192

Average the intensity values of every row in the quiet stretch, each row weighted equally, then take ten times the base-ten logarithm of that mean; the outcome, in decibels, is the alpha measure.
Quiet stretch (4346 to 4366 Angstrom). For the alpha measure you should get 7.6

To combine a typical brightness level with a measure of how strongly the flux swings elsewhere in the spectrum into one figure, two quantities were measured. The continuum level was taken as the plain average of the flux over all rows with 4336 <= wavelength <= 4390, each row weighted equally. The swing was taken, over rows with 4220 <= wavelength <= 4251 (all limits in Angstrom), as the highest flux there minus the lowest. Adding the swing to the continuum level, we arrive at 12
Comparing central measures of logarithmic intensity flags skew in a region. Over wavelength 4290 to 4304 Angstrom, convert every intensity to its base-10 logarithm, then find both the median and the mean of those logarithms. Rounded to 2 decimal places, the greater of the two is 0.91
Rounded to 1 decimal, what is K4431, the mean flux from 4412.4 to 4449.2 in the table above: 15.1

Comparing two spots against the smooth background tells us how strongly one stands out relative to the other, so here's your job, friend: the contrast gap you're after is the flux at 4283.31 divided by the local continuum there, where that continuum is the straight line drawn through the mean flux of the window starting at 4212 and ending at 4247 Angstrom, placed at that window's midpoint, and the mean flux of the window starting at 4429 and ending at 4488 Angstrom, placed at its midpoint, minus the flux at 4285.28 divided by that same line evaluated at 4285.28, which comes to -0.10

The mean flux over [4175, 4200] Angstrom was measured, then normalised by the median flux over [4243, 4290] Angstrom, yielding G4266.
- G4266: 1.3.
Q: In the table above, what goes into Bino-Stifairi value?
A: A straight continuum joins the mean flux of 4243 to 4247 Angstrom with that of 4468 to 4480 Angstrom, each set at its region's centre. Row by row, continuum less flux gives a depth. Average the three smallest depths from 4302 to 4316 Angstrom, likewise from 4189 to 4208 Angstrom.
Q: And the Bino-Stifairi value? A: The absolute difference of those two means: 3.2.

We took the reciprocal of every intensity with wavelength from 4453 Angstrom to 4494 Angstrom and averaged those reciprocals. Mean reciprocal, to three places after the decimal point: 0.066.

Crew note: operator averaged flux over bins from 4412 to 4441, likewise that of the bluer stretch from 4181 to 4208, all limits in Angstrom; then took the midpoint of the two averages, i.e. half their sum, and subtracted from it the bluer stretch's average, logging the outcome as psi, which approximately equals 3.0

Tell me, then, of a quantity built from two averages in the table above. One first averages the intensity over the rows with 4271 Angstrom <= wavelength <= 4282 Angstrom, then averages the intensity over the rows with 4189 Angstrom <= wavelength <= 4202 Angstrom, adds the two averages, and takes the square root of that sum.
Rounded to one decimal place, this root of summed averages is 4.0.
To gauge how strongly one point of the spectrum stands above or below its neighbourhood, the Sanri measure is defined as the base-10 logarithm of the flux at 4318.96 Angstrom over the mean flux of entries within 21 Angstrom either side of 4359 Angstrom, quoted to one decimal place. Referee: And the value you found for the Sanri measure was 0.1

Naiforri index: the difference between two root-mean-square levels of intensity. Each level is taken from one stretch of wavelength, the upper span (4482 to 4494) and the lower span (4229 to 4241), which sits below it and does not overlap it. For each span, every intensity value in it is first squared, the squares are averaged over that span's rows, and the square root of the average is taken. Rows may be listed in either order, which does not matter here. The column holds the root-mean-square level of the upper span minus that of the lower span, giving 10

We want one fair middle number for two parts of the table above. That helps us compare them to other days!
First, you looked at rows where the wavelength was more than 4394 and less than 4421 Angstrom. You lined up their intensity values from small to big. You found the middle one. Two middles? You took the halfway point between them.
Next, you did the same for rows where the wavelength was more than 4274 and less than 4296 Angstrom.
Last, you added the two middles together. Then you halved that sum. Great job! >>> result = 9.8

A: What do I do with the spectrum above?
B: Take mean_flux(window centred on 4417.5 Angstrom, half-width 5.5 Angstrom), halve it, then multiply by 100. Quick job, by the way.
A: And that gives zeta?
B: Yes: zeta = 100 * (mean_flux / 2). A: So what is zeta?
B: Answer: 712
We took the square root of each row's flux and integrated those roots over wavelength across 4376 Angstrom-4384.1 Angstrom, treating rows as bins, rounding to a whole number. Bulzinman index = 25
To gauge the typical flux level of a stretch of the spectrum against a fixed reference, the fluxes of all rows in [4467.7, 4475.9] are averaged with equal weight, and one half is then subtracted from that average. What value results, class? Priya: 15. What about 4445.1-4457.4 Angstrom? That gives 16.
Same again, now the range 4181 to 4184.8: 10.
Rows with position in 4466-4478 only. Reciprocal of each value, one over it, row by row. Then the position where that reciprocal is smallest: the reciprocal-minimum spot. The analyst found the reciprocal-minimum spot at 4470.74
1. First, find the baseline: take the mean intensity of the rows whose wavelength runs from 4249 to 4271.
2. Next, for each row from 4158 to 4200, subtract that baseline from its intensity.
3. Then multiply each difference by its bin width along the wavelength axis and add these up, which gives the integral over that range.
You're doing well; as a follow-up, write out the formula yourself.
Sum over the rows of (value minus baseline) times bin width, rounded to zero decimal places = 68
